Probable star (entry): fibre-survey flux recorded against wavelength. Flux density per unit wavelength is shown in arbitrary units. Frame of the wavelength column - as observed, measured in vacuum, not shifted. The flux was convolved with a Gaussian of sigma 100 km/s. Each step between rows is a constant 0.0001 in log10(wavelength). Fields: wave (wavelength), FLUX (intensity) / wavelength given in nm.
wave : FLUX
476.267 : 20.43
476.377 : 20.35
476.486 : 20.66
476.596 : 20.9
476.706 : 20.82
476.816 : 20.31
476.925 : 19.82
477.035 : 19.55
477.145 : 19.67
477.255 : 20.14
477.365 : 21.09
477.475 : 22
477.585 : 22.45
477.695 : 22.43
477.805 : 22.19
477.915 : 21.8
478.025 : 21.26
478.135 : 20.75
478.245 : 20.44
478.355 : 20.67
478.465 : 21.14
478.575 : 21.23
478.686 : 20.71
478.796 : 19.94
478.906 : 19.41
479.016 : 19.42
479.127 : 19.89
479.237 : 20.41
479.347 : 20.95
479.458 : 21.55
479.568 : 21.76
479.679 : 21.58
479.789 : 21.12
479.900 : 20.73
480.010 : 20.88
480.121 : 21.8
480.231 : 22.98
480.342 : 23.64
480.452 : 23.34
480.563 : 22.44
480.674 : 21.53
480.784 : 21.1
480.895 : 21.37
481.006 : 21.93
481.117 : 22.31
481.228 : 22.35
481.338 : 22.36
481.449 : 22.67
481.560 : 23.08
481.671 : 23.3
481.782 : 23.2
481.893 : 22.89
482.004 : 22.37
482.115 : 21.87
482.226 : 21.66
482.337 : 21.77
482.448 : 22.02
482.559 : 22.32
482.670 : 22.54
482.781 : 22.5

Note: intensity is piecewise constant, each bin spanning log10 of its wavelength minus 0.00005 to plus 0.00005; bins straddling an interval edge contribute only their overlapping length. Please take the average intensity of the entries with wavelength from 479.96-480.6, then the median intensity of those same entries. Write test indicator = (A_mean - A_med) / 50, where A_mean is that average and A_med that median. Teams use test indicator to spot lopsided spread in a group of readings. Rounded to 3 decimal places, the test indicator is -0.004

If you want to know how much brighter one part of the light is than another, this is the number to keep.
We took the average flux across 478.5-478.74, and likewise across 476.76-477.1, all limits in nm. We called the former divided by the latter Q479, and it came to 1.05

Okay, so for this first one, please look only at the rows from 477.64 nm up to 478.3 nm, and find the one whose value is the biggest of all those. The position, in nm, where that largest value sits 477.695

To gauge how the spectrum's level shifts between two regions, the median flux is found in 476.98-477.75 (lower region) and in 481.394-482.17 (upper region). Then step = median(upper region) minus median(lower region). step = 1.80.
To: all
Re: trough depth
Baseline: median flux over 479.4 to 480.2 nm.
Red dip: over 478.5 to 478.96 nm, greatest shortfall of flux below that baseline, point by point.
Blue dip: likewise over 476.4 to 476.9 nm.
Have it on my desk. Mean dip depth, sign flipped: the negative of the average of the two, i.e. -1.7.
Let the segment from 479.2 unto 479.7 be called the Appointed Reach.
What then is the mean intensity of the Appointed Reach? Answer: 21.2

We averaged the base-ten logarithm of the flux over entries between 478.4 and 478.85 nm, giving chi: 1.32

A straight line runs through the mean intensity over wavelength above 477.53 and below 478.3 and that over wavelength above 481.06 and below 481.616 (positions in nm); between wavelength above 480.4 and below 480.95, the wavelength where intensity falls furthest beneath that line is 480.784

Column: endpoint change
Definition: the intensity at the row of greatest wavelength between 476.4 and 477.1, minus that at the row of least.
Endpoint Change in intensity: -1.1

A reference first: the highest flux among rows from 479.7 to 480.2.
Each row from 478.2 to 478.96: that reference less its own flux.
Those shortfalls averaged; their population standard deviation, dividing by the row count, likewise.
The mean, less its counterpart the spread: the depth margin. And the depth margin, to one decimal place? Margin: 0.7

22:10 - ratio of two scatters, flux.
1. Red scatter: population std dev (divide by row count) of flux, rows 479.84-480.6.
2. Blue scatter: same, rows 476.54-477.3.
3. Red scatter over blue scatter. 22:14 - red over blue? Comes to 2.2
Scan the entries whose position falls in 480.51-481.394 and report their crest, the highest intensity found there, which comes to 22.44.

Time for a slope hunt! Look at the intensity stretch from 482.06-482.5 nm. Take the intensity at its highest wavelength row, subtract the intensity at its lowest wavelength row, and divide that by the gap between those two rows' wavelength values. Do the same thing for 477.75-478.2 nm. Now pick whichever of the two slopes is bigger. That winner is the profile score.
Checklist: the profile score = 0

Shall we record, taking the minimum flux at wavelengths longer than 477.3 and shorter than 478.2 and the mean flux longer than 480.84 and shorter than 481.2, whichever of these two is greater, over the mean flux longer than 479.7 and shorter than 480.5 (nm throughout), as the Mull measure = 0.99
